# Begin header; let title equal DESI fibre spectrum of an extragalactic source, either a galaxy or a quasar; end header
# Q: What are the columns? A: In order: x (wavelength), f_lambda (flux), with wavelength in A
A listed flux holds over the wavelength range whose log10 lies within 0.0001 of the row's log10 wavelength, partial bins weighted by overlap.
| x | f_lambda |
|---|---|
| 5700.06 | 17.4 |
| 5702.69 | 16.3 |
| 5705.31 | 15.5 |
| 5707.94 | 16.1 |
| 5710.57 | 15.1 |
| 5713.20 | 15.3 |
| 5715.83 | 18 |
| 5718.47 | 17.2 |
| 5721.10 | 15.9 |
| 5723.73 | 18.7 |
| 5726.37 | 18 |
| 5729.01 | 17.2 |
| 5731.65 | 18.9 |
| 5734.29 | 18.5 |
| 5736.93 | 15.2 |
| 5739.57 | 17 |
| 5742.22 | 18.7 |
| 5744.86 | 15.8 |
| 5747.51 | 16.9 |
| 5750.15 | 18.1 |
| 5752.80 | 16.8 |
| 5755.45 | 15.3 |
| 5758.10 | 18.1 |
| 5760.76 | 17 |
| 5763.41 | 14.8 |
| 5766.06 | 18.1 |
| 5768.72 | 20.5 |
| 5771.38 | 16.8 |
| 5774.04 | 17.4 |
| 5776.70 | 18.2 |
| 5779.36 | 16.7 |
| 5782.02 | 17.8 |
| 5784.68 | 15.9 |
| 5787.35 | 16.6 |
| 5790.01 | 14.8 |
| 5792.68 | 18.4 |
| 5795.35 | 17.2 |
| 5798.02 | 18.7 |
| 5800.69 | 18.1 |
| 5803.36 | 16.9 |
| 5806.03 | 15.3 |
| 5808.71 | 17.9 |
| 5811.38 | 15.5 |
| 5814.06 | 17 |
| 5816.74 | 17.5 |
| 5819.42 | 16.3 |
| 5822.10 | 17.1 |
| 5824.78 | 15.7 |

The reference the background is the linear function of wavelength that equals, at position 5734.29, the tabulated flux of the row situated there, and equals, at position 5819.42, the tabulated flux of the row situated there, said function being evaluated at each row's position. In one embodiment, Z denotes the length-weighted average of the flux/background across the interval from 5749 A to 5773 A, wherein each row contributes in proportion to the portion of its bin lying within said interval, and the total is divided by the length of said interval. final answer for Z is 0.97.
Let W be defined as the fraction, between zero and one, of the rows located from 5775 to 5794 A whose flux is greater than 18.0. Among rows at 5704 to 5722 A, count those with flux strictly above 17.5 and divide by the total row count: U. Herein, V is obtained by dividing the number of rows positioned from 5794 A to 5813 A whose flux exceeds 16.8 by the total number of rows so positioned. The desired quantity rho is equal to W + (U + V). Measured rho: 1.14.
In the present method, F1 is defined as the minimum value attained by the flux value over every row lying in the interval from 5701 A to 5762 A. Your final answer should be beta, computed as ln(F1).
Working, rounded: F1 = 15.1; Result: 2.71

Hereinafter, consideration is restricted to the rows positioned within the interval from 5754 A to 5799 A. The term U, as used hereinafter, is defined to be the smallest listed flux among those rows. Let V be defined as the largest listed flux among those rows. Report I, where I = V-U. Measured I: 5.7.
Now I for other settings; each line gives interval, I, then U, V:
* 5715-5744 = 3.7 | 15.2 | 18.9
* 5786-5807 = 3.9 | 14.8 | 18.7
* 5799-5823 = 2.8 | 15.3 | 18.1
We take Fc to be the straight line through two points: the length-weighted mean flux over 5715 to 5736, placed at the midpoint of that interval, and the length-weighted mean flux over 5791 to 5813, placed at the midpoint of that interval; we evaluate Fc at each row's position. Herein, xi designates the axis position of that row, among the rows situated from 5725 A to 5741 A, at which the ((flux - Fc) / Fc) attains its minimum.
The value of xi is 5736.93 A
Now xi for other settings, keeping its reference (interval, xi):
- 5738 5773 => 5763.41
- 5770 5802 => 5790.01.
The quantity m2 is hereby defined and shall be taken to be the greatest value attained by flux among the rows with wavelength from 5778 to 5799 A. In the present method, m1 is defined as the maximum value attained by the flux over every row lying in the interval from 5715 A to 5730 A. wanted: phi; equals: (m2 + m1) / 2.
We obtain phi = 18.7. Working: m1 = 18.7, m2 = 18.7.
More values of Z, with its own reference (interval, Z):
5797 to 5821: 1.03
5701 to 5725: 0.86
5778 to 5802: 1.00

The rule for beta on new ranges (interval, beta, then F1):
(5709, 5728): 2.71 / 15.1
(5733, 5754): 2.72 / 15.2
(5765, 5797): 2.69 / 14.8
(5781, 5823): 2.69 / 14.8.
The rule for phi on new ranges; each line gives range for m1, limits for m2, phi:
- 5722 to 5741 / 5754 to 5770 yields 19.7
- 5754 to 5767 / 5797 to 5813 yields 18.4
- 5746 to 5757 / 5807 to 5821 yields 18.0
